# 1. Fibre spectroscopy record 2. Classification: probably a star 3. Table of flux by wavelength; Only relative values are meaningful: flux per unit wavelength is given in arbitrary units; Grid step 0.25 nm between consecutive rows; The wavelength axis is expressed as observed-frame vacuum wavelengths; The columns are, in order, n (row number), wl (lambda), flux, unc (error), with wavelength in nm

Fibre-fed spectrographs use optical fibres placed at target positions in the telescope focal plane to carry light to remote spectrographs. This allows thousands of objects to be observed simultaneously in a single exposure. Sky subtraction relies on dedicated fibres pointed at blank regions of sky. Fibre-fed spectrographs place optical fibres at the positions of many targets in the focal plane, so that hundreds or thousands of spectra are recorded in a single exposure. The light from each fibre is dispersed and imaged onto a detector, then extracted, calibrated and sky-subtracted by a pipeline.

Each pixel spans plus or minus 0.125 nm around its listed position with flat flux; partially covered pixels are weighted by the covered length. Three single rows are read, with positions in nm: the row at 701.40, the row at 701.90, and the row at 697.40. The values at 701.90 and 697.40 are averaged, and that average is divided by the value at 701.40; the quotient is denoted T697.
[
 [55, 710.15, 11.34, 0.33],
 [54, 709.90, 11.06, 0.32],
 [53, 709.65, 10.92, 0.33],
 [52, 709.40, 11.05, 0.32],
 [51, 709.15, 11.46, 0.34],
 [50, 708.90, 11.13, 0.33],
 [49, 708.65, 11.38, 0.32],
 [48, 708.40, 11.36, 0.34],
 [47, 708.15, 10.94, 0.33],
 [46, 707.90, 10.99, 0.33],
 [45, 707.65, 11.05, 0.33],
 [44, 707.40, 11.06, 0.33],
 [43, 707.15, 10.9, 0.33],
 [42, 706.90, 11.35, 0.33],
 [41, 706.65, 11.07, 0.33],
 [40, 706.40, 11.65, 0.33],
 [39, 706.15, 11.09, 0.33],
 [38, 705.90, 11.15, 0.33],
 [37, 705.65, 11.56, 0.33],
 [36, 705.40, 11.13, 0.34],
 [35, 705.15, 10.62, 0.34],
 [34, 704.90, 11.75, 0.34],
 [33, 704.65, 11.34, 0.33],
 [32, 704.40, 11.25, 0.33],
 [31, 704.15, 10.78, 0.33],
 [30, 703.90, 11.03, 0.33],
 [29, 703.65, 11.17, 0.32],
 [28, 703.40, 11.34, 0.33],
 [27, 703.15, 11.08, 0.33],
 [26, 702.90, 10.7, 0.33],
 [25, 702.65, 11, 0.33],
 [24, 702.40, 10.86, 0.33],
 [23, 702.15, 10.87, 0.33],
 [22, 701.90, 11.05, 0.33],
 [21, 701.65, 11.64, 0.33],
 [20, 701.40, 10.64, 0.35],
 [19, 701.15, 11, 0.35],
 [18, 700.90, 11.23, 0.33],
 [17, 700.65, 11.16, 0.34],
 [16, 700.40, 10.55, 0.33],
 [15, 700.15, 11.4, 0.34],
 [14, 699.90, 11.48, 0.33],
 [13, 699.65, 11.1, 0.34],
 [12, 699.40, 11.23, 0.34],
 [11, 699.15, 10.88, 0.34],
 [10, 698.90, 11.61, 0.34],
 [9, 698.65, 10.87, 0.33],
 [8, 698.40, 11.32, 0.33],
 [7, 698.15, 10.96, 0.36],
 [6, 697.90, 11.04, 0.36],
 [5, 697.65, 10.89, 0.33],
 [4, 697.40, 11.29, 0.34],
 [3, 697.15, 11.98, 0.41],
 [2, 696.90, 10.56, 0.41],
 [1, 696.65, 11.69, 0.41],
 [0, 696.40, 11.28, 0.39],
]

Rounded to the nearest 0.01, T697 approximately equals 1.05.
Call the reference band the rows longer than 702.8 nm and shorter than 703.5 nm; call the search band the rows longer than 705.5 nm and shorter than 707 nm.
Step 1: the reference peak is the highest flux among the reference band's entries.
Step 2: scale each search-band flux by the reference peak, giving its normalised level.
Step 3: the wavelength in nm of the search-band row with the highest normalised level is 706.40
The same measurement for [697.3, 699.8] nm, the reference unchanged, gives 698.90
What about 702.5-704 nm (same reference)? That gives 703.40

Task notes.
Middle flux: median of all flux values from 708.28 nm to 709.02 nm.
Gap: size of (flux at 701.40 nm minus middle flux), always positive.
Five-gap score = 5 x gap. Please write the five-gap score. 3.6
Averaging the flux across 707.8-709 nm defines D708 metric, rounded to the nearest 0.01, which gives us 11.16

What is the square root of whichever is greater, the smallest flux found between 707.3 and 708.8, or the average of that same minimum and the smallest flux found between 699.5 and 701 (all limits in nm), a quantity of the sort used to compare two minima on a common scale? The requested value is 3.31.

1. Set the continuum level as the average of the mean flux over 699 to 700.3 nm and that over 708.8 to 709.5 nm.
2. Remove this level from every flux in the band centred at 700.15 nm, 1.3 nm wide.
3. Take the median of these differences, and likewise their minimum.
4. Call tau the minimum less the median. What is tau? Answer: -0.6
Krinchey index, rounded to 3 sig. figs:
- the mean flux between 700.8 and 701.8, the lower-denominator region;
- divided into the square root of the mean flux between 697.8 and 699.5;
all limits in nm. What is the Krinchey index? 0.300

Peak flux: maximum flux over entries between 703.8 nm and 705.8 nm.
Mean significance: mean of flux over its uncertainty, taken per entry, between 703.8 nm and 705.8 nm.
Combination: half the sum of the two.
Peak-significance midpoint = 22.6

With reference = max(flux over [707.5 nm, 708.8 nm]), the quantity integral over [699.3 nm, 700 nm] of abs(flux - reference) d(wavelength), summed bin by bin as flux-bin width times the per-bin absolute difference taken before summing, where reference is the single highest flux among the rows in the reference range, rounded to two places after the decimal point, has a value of 0.13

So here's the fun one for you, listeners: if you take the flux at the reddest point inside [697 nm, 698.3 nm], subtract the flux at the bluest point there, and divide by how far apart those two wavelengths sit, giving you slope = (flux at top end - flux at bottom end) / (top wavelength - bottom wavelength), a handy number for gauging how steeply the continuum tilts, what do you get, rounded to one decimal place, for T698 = -1.0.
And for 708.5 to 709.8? -0.5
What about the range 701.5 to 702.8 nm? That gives -0.6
